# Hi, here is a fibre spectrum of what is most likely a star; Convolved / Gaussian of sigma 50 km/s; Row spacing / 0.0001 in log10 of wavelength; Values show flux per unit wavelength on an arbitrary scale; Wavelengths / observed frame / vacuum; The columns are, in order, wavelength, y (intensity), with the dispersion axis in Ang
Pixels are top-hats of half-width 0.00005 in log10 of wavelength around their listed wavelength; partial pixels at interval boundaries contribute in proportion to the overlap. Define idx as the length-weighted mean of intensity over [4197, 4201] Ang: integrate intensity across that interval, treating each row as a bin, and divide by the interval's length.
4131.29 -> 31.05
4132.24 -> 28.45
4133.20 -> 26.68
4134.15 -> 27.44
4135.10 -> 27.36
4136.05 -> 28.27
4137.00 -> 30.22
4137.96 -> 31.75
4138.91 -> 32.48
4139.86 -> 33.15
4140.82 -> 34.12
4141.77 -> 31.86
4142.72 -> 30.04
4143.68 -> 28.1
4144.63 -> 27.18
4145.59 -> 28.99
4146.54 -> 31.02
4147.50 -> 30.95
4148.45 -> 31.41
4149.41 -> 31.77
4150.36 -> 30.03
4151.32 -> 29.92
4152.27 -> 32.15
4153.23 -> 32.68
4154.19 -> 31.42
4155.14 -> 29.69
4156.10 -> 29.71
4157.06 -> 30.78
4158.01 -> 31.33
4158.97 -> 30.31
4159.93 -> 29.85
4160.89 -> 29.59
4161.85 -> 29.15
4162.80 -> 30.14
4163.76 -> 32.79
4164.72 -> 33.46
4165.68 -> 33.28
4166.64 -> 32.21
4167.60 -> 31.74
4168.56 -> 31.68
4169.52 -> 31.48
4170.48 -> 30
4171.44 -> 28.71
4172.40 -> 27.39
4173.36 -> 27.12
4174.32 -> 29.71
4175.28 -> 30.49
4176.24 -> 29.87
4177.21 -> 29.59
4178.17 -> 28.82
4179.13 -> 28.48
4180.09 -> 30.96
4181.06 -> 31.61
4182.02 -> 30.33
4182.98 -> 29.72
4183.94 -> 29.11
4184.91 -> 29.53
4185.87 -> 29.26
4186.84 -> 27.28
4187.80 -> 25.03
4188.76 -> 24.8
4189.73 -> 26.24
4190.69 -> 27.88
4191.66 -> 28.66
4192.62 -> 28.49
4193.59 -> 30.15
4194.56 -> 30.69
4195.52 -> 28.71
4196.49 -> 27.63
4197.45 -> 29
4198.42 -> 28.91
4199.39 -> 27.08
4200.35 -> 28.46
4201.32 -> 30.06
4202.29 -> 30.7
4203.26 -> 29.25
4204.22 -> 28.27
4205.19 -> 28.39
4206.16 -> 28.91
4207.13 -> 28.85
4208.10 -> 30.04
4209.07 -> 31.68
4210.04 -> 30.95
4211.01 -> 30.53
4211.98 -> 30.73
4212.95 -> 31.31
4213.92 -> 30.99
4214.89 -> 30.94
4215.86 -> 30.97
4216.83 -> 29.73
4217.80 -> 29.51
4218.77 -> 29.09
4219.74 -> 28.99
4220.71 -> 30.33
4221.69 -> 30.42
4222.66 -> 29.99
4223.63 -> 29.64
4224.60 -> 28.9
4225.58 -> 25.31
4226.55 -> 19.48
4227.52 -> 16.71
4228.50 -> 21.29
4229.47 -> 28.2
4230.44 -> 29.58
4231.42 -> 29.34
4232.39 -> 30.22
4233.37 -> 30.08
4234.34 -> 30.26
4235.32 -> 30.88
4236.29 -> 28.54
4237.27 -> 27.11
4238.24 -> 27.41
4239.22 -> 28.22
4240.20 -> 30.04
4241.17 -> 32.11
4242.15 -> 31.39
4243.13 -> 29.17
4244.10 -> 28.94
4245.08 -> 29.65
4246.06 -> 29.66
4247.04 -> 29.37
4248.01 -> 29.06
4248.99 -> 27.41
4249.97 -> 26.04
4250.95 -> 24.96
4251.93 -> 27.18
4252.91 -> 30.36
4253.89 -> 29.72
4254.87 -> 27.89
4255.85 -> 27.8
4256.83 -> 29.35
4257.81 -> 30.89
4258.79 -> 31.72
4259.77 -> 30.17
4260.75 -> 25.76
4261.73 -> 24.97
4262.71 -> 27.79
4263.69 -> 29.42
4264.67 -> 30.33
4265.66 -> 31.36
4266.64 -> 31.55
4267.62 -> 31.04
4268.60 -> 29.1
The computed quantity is 28.4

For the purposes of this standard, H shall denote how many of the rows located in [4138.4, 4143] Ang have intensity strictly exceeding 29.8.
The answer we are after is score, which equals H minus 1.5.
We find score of 3.5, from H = 5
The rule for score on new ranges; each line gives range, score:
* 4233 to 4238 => 1.5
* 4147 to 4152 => 3.5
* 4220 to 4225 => 1.5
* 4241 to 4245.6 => 0.5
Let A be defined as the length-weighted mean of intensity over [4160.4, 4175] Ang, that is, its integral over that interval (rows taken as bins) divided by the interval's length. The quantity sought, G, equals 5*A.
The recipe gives 152.8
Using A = 30.6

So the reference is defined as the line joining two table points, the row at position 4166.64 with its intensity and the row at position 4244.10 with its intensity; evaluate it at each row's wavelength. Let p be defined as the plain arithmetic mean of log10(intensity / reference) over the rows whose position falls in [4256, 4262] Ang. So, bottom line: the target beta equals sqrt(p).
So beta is 0.078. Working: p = 0.0060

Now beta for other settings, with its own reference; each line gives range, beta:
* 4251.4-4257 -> 0.053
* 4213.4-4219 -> 0.035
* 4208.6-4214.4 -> 0.100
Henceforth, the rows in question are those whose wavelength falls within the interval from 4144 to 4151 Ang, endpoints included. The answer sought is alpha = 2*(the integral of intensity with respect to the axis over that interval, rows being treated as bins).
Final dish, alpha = 422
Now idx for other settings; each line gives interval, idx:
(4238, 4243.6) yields 29.8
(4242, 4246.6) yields 29.6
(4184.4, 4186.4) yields 29.2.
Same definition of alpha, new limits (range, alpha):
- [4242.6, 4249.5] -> 401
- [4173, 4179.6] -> 385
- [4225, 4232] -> 342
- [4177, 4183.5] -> 390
